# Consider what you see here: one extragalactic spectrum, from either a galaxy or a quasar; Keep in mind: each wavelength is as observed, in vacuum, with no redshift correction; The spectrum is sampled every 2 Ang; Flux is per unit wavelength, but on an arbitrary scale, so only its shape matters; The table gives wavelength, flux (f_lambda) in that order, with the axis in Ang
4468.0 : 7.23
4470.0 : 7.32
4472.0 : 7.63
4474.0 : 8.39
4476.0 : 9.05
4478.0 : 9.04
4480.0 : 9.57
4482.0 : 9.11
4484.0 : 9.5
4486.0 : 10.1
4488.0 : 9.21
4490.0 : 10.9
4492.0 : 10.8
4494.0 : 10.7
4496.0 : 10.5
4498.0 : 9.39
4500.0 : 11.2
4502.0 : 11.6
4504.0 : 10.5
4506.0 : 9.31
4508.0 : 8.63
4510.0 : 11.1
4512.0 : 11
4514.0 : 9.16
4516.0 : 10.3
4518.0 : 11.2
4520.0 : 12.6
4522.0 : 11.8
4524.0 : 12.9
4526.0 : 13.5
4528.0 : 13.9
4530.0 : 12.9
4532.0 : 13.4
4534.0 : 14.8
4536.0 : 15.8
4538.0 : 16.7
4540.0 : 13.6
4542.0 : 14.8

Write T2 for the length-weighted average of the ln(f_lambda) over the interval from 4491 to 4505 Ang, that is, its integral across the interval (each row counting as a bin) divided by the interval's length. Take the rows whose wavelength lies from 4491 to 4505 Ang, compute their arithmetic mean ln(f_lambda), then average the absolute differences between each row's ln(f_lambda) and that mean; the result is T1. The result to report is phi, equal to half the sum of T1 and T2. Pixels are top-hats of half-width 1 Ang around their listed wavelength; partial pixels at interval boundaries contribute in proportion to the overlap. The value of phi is 1.20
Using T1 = 0.044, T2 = 2.37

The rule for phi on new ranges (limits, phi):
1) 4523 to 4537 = 1.34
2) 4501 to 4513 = 1.21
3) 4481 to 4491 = 1.17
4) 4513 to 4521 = 1.24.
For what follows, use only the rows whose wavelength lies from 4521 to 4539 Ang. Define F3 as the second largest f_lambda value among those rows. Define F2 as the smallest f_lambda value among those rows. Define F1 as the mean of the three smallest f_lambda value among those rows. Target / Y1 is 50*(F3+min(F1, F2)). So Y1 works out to 1380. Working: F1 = 12.5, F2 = 11.8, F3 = 15.8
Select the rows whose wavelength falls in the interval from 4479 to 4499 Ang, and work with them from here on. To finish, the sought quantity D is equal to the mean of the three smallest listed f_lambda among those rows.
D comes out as 9.2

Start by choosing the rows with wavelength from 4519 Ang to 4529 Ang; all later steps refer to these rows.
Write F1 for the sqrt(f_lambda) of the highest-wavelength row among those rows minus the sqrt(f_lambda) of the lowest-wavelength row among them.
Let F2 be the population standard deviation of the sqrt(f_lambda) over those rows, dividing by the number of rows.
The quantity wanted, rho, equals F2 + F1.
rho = 0.28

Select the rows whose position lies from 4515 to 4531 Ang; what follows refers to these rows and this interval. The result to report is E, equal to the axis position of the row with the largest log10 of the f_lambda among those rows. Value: 4528.0 Ang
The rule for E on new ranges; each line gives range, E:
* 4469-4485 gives 4480.0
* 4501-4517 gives 4502.0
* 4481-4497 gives 4490.0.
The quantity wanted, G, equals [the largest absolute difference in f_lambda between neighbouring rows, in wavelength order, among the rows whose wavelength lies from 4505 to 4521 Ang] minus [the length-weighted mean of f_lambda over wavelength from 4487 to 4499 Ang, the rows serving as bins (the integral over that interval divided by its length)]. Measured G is -7.8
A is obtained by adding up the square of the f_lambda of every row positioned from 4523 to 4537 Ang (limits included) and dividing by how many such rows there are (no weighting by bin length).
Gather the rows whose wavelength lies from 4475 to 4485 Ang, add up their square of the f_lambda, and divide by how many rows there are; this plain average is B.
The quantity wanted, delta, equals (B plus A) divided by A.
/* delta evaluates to 1.4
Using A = 194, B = 86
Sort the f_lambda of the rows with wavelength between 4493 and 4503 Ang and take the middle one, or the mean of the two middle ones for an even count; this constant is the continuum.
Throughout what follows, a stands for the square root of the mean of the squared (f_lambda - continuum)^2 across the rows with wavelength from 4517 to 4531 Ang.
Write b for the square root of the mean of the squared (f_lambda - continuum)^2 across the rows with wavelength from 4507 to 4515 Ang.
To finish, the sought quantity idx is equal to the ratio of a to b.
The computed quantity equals 2.3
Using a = 6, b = 2.5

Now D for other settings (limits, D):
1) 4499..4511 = 9.5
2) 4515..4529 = 11.1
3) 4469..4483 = 7.8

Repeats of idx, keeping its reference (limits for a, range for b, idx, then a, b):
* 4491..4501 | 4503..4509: 0.3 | 1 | 2.7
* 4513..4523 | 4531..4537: 0.1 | 2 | 18.4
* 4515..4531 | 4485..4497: 5.8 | 5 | 0.9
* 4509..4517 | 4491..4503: 1.5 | 1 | 0.8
